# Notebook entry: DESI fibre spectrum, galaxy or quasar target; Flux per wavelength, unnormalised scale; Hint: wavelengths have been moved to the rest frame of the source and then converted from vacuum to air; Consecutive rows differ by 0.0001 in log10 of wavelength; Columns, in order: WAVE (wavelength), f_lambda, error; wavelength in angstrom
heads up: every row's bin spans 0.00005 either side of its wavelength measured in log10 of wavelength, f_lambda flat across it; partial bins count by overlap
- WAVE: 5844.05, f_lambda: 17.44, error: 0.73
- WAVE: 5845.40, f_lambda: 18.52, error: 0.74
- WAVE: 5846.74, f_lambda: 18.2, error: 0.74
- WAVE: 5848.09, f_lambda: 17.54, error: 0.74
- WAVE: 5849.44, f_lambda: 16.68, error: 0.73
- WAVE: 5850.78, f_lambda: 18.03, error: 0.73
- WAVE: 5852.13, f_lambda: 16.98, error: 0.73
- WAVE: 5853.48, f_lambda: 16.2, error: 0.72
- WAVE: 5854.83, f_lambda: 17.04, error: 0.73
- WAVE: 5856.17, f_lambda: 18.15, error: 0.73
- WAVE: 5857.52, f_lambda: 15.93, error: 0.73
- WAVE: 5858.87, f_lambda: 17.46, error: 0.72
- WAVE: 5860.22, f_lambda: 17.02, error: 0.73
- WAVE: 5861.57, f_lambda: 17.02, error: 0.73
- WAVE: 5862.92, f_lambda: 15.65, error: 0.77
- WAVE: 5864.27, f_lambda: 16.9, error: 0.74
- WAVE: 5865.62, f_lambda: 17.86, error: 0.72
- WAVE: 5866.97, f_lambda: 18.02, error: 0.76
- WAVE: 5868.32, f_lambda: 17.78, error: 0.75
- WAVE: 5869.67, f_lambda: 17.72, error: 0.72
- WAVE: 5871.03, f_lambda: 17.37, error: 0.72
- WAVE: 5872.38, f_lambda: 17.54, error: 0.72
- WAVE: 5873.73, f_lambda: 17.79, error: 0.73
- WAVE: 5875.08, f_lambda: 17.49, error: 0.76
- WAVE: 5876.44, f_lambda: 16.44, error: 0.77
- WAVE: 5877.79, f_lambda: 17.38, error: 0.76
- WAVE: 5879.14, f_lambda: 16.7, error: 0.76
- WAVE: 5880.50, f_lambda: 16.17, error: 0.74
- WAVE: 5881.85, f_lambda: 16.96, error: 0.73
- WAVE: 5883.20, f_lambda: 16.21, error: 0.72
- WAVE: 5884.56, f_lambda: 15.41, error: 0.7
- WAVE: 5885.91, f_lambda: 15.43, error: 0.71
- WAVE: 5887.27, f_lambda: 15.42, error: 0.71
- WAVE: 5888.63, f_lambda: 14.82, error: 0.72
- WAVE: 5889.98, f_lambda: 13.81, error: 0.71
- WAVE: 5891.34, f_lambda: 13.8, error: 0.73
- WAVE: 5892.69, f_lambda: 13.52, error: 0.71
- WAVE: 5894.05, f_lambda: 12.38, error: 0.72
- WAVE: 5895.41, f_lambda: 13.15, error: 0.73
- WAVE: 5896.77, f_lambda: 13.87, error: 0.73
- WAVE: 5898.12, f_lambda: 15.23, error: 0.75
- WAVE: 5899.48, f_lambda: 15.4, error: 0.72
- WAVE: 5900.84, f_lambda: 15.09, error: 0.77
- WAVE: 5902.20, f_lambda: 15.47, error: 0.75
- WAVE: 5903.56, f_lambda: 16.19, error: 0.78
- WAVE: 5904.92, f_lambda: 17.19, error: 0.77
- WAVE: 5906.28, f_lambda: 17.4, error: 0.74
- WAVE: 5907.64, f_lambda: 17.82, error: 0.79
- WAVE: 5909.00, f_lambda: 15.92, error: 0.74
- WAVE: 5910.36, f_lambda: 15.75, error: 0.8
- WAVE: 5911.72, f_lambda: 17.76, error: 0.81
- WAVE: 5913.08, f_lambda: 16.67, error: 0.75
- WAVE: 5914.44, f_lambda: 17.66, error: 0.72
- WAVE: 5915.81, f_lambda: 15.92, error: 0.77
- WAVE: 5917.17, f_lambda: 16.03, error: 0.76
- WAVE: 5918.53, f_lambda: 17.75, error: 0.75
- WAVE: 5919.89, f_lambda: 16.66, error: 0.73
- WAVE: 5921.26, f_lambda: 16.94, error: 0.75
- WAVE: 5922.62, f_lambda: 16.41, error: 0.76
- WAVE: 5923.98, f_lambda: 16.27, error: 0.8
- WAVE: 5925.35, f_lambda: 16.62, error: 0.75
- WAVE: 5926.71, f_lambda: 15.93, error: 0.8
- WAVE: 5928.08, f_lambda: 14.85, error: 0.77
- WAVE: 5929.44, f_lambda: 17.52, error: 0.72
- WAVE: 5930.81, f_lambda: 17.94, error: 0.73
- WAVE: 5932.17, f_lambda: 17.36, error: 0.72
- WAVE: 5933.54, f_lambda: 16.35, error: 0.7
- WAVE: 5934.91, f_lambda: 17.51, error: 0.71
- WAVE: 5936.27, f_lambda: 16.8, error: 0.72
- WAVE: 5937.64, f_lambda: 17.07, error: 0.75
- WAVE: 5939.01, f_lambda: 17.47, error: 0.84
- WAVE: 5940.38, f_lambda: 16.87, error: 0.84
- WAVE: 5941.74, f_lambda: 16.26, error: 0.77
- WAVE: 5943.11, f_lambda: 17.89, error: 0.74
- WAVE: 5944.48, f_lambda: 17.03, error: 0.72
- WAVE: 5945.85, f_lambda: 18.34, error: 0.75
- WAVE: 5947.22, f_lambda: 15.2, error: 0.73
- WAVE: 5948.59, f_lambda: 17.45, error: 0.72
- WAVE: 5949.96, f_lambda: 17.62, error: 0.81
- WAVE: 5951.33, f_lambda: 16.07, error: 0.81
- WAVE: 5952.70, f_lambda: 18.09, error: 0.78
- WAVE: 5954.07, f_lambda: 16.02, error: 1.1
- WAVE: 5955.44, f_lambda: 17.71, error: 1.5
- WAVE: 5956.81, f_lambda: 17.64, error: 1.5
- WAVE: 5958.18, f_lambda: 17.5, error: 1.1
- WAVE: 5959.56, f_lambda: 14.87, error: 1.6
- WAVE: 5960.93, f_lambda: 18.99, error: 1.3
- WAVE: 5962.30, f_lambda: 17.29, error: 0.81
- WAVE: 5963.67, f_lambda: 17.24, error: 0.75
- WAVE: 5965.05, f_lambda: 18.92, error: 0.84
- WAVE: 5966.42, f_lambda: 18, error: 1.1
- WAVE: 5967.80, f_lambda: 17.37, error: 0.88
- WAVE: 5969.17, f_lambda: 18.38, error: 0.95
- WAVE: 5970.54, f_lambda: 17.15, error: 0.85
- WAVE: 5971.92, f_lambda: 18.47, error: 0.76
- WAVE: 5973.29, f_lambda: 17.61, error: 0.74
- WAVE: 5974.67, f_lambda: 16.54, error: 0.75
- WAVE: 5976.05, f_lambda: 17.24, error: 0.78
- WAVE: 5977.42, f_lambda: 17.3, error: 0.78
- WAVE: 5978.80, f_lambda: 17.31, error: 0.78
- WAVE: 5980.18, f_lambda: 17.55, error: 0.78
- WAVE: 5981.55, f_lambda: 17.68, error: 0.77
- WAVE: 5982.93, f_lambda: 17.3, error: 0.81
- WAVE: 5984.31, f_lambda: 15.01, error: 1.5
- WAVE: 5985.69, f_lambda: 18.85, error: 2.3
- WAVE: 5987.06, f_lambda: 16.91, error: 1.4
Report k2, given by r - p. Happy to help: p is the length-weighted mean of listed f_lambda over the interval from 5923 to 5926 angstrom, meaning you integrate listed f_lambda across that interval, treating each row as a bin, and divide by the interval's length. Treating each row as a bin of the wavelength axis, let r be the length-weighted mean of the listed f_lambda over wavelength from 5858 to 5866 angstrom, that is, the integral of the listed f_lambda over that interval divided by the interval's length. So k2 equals 0.5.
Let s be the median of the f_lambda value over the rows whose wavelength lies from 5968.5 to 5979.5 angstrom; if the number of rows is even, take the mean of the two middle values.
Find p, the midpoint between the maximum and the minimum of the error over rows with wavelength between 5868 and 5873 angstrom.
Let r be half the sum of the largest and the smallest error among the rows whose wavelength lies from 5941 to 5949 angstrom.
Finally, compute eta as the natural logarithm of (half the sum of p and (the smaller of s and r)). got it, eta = -0.30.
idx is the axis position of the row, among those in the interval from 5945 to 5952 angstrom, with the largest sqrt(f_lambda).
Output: 5945.85 angstrom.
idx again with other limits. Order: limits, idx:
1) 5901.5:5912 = 5907.64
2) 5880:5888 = 5881.85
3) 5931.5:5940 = 5934.91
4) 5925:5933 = 5930.81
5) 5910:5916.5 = 5911.72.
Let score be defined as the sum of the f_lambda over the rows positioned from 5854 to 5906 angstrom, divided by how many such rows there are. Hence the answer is 16.1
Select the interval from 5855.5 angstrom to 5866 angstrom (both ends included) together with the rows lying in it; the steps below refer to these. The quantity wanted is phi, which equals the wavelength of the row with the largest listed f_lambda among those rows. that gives 5856.17 angstrom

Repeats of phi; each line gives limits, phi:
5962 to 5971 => 5965.05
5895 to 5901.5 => 5899.48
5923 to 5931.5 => 5930.81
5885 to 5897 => 5885.91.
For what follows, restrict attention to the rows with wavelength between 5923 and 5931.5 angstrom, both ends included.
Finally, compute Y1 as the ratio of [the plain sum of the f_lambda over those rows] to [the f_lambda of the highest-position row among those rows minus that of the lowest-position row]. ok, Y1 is 59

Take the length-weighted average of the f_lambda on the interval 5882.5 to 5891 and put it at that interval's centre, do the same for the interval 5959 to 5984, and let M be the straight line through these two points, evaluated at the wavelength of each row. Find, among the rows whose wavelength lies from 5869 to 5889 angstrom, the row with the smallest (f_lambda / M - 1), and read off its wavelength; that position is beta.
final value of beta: 5888.63 angstrom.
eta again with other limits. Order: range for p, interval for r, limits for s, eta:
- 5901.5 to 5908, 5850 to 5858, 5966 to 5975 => -0.29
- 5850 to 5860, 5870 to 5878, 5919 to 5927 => -0.31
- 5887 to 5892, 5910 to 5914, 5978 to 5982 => -0.29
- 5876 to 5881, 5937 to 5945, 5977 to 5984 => -0.26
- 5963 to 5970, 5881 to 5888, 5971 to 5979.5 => -0.20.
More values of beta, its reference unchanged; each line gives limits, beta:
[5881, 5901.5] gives 5894.05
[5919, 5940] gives 5928.08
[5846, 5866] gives 5862.92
